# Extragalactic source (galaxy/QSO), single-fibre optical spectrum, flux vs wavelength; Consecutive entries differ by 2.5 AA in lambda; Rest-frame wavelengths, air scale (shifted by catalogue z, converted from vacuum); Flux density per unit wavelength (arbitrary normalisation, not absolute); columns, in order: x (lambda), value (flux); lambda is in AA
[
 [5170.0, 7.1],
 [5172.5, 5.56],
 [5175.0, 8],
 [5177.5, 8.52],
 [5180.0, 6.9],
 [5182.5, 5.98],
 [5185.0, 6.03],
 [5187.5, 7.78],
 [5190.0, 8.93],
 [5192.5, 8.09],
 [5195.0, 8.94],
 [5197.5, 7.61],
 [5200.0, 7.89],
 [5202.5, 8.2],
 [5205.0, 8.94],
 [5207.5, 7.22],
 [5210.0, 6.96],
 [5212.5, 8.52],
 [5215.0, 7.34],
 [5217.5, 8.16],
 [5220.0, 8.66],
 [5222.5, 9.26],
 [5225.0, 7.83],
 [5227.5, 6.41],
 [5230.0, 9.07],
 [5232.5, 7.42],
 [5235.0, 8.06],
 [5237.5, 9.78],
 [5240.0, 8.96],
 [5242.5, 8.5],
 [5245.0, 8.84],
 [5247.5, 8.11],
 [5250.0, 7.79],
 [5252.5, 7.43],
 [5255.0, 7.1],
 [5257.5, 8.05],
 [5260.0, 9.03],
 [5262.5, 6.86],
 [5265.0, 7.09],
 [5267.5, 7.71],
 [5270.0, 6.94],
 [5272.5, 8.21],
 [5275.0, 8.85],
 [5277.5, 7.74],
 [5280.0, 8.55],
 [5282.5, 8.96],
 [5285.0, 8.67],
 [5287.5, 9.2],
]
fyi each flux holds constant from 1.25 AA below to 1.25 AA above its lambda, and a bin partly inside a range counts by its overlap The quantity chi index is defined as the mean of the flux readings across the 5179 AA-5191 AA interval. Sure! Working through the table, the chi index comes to 7.1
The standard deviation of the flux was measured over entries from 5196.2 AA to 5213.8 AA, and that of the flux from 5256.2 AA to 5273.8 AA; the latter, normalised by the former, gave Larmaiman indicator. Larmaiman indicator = 1.13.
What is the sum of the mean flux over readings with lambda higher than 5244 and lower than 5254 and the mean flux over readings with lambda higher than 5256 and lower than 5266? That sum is 15.8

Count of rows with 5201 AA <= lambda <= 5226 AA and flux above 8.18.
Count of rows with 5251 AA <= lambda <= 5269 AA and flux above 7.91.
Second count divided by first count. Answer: 0.40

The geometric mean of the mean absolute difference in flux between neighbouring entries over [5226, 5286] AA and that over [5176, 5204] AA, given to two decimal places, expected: 0.90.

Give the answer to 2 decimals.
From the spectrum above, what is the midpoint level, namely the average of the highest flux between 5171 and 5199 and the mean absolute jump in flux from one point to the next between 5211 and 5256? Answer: 4.94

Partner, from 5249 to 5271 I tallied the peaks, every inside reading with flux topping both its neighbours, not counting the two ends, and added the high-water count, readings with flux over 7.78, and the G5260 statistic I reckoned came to 5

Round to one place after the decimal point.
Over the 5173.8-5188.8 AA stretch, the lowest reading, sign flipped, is -6.0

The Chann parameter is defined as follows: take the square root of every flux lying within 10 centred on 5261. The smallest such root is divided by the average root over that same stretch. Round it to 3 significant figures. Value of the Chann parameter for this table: 0.942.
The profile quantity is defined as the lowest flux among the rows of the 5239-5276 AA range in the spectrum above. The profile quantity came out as 6.86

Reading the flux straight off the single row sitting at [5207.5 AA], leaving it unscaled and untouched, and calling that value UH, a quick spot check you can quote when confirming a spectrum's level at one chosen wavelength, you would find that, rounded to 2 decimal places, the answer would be 7.22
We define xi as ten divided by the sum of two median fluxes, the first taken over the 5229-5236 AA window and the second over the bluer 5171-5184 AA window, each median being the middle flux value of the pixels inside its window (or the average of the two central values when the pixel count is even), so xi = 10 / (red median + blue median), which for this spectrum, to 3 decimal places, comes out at 0.668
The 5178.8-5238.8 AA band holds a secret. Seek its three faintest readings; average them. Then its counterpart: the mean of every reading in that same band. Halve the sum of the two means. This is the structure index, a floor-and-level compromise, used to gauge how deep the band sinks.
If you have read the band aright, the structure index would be 7.0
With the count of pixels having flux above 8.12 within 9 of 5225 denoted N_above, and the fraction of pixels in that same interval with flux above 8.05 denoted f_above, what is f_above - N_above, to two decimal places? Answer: -3.43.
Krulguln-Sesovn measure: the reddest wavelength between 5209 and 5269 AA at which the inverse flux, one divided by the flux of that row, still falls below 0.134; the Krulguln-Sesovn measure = 5267.5 AA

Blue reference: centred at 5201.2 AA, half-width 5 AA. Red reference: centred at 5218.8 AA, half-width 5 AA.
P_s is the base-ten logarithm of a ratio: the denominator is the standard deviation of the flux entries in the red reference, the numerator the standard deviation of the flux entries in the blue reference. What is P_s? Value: -0.15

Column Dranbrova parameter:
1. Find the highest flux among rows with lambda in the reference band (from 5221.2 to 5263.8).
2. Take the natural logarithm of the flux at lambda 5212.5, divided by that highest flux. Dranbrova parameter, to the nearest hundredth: -0.14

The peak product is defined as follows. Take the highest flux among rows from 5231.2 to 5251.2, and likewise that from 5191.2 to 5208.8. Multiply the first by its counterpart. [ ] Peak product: 87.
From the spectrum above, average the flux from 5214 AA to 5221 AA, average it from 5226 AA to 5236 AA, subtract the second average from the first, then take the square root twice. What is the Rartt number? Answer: 0.75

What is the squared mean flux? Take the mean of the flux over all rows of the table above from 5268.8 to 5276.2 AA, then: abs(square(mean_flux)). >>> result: 64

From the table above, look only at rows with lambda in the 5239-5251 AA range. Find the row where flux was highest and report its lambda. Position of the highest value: 5240.0 AA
